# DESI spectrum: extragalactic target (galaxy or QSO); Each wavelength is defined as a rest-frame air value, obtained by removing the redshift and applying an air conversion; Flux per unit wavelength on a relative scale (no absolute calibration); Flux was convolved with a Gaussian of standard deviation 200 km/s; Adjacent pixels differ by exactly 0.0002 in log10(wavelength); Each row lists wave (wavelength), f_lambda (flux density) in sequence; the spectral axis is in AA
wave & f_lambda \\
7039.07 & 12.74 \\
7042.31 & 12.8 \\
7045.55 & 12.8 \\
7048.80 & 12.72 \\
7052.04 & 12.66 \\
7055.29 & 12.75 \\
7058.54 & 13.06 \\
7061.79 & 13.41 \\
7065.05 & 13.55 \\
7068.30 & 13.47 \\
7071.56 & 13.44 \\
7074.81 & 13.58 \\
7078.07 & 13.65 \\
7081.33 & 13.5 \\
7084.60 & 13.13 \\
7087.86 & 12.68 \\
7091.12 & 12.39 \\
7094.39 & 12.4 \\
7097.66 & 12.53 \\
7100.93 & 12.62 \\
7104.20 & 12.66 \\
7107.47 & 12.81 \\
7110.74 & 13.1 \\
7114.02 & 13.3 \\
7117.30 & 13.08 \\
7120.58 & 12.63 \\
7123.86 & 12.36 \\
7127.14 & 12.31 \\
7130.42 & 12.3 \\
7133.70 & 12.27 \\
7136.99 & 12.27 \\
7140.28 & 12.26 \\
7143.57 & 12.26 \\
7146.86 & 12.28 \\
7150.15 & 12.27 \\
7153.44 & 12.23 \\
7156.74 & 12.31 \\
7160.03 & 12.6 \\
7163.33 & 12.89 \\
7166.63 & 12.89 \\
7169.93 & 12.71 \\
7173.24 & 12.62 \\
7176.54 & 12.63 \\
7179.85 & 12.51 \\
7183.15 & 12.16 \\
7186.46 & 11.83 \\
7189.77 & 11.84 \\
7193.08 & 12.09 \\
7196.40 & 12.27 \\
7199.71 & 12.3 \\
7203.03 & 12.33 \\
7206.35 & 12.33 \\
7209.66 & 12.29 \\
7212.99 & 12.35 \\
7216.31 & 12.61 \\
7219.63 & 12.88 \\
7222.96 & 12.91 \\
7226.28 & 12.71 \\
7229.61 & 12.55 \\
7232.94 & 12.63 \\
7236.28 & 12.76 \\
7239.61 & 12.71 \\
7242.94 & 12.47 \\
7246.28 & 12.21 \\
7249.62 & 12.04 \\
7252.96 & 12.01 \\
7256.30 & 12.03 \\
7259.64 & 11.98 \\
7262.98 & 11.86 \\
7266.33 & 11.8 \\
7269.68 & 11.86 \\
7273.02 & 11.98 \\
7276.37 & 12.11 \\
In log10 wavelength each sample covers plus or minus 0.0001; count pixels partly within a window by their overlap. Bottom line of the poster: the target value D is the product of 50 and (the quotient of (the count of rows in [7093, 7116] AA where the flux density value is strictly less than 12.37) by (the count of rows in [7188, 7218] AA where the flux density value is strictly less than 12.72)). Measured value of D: 0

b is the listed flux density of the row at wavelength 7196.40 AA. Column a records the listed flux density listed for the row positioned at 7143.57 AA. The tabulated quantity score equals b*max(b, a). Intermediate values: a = 12.26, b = 12.27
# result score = 151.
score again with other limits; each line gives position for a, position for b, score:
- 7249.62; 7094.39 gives 154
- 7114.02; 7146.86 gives 163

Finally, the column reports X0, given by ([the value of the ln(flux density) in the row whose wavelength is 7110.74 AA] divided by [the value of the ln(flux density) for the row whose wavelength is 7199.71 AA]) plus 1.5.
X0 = 2.53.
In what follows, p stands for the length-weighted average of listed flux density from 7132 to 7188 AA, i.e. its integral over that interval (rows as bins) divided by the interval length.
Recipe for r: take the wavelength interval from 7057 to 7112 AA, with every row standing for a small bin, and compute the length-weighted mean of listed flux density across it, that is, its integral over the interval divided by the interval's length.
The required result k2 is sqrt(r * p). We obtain 12.7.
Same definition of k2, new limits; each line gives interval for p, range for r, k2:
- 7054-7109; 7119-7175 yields 12.7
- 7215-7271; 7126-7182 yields 12.4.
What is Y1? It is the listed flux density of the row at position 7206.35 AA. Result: 12.33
